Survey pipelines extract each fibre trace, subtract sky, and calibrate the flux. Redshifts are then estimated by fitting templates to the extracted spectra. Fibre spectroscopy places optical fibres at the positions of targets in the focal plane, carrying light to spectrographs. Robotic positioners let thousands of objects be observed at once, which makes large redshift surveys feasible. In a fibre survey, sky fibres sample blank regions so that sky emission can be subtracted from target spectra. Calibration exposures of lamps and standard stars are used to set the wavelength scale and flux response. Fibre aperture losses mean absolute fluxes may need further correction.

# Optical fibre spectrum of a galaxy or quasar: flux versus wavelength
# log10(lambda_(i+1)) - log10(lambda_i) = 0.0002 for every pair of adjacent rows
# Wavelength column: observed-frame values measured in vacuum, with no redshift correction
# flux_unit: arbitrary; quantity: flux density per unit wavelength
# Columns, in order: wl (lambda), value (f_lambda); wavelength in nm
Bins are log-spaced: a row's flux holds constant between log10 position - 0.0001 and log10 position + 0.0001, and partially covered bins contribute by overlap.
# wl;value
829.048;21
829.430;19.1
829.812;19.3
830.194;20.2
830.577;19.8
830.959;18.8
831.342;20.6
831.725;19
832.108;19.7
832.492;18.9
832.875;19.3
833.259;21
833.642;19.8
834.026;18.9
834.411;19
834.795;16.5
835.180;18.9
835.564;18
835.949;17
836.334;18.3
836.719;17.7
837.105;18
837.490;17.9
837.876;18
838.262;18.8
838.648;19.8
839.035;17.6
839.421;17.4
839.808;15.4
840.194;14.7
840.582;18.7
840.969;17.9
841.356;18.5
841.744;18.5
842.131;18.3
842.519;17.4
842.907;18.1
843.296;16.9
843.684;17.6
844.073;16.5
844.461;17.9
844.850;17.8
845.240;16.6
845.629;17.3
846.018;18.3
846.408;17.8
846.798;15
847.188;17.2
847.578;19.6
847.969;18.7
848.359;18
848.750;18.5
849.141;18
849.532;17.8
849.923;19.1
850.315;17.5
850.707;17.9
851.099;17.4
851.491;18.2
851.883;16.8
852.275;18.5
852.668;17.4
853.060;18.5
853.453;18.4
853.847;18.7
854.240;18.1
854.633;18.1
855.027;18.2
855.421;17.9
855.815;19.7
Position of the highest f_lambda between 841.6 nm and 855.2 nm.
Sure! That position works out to 847.578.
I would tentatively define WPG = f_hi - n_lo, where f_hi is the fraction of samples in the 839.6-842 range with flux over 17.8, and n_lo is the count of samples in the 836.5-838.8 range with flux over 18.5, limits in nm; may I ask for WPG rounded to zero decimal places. -1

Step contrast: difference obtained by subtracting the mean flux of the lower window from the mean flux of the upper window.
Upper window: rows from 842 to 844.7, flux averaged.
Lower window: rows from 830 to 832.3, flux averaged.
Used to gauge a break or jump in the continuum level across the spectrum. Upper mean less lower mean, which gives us -2.2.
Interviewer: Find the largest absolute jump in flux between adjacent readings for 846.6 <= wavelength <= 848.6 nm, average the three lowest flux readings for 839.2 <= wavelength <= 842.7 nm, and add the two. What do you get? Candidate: 18.2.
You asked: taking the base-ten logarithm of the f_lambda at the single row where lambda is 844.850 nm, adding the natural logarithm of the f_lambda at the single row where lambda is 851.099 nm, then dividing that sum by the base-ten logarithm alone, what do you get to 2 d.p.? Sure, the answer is 3.28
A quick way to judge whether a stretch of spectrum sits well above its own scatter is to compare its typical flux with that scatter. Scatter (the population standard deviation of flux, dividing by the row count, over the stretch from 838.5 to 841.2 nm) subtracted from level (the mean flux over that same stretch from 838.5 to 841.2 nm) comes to 15.7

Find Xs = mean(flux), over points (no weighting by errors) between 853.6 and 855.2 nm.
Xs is 18.3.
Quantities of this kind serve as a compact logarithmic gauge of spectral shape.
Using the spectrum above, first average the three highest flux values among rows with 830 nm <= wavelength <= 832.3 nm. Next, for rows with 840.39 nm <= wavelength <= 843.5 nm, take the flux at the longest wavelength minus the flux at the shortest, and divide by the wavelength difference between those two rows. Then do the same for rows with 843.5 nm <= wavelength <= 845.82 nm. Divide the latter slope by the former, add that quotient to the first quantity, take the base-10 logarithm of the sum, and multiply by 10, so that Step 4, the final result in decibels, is 13.10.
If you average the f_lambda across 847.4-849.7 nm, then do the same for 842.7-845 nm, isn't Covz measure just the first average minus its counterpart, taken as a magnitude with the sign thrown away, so 1.0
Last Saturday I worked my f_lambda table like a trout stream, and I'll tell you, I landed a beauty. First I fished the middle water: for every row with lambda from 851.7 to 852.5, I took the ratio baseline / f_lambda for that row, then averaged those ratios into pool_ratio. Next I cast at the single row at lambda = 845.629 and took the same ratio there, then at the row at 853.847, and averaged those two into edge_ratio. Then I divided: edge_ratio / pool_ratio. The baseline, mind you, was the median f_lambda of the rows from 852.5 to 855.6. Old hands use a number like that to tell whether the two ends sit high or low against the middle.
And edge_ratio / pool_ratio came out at 0.98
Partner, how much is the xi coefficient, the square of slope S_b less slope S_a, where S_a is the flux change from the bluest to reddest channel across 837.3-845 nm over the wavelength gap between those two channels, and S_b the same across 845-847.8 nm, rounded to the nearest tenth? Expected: 1.7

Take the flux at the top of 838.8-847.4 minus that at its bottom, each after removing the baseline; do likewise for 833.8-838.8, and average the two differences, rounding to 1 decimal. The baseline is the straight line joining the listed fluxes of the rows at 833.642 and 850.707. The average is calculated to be 1.0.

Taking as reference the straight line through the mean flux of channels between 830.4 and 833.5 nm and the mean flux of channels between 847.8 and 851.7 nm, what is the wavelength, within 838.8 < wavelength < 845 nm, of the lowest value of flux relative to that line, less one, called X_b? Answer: 840.194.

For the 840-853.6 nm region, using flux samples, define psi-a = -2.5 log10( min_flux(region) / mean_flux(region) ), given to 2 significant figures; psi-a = 0.20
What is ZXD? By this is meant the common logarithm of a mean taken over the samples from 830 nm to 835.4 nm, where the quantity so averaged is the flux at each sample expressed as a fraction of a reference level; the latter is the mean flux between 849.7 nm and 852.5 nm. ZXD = 0.033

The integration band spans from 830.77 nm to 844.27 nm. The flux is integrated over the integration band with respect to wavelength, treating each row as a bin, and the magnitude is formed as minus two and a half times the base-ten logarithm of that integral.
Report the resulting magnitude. -6.0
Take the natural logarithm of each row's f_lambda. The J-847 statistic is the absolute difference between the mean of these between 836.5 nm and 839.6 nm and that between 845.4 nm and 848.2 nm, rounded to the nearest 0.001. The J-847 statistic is 0.027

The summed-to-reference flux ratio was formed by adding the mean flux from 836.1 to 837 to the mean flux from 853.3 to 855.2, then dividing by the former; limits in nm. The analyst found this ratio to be 2.02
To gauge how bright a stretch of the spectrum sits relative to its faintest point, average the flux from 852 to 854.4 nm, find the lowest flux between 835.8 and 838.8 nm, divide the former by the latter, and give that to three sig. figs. 1.07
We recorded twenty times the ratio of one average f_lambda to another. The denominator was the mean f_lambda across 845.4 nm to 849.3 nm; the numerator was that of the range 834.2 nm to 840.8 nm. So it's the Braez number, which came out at 19.9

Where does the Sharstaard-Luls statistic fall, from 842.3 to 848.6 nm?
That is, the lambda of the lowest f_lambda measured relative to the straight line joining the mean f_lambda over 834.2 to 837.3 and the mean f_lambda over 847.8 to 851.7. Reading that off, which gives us 846.798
